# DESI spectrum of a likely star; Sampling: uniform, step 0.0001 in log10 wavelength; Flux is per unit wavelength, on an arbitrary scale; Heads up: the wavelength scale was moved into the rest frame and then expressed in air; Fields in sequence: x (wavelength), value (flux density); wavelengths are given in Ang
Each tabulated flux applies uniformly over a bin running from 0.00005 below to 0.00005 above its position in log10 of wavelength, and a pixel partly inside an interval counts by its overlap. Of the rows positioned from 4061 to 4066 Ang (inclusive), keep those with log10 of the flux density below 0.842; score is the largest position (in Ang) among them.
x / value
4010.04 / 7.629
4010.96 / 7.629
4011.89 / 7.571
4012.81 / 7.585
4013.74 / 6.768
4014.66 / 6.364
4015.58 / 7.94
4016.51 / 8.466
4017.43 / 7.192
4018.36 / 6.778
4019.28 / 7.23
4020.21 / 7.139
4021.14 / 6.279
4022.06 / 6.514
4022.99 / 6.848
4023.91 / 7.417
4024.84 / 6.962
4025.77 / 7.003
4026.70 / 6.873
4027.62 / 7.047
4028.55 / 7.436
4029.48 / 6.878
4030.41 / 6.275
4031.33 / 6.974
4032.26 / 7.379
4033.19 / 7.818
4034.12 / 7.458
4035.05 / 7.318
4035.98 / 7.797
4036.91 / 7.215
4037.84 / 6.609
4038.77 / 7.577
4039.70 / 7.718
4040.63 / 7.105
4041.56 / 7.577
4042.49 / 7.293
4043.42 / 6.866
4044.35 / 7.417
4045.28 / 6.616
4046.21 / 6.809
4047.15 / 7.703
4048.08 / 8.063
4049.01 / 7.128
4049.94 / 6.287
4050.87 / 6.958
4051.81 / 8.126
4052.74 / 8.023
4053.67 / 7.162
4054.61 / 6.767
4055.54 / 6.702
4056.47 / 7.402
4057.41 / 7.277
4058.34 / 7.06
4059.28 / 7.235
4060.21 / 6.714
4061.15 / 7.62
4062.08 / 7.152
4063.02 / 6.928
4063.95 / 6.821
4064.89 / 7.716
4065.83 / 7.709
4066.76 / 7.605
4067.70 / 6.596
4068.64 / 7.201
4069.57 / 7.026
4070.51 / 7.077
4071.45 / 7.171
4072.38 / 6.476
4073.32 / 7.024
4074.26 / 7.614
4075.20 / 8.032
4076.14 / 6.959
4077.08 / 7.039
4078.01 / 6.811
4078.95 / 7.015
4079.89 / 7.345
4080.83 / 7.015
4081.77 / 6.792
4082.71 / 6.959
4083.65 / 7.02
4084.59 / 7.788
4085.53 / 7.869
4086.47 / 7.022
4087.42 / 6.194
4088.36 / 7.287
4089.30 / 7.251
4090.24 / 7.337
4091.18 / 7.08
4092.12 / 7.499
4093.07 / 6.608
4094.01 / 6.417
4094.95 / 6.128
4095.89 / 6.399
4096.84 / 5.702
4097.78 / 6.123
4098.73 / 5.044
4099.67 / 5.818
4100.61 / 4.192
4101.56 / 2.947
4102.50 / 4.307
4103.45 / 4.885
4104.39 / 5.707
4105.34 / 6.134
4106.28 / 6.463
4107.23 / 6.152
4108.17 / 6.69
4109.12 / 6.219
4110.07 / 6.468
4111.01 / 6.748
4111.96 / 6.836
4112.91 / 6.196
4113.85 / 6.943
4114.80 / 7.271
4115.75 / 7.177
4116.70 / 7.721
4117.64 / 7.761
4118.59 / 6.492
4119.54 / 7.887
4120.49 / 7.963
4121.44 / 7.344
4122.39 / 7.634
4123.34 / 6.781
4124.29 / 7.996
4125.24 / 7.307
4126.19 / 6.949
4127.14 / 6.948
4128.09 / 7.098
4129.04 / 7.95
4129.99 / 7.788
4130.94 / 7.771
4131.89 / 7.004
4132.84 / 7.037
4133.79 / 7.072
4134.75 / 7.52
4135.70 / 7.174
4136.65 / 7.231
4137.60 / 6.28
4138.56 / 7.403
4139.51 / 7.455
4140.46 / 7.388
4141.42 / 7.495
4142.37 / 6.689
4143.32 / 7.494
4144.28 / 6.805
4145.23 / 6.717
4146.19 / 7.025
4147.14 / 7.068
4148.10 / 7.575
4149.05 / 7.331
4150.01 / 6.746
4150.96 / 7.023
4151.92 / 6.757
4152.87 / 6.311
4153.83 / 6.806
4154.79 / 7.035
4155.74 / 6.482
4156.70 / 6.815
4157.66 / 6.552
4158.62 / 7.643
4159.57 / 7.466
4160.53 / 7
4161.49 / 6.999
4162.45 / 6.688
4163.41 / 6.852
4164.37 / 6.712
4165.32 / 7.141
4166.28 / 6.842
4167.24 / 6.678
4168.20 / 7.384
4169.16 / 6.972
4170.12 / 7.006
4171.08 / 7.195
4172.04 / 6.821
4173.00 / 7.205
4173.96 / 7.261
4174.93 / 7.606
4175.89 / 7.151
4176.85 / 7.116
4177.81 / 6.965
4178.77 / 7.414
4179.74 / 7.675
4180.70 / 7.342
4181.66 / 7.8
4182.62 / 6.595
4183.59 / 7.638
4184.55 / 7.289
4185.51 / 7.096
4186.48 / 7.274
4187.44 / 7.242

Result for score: 4063.95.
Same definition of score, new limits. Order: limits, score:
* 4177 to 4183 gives 4182.62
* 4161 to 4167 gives 4166.28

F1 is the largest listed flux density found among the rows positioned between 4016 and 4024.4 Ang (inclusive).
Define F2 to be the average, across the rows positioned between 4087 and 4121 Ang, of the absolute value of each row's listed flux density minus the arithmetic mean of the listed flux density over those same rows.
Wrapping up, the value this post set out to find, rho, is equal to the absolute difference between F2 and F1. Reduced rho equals 7.68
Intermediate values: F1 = 8.466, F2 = 0.78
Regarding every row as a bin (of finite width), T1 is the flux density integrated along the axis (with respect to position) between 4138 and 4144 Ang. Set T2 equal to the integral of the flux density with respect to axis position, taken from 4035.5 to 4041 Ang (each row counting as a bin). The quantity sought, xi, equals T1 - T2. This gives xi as 3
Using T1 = 43.7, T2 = 40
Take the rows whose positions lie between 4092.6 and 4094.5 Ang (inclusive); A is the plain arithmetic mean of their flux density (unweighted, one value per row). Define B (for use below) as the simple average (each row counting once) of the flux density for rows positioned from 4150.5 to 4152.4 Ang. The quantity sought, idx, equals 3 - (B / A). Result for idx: 1.94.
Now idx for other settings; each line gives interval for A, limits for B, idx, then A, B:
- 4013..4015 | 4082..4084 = 1.94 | 6.6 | 6.99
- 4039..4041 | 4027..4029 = 2.02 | 7.4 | 7.24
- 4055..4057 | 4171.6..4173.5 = 2.01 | 7.1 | 7.01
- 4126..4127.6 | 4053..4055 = 2.00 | 6.9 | 6.96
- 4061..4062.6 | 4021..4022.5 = 2.13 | 7.4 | 6.40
